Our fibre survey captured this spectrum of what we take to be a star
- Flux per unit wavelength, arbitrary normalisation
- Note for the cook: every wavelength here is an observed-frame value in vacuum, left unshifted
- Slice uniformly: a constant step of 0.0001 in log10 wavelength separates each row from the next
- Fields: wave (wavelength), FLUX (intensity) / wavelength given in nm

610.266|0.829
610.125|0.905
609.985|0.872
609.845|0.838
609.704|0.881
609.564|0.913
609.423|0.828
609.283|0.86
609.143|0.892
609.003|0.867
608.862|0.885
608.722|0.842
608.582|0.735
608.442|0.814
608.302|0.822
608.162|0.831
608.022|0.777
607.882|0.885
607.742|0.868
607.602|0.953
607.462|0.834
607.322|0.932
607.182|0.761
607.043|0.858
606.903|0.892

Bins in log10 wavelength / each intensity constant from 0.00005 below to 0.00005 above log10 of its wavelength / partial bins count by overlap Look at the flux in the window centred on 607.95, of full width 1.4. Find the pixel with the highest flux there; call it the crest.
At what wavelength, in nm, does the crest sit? 607.602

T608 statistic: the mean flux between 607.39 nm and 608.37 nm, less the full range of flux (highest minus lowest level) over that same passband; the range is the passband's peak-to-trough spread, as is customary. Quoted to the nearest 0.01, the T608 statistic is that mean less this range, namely 0.68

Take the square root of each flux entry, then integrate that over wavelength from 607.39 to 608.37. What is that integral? 0.9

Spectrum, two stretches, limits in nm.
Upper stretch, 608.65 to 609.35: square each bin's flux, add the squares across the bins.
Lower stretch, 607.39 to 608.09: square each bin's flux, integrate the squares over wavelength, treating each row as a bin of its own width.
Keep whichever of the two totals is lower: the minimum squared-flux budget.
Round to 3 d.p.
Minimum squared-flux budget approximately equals 0.524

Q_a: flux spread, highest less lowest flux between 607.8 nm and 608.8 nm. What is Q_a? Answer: 0.150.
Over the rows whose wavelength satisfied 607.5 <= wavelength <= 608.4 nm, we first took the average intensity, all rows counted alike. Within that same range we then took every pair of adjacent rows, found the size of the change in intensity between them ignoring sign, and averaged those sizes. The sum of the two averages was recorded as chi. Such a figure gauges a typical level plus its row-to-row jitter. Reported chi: 0.91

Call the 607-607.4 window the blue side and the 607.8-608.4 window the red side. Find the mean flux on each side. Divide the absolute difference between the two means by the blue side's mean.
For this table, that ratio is 0.025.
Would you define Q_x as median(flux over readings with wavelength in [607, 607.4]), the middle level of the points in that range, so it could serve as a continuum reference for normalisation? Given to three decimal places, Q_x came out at 0.858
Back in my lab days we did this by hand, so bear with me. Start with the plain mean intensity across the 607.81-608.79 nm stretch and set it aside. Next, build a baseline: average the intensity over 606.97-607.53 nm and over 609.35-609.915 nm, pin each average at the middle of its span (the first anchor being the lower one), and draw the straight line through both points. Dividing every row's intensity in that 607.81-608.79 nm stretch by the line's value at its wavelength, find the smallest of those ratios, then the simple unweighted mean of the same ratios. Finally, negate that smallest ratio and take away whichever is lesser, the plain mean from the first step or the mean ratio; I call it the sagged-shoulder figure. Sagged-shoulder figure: -1.67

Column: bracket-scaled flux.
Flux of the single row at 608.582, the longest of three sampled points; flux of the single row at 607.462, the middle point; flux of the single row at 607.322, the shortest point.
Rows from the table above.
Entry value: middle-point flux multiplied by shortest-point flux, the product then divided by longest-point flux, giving 1.06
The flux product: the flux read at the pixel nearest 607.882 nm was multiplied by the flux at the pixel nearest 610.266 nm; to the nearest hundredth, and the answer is 0.73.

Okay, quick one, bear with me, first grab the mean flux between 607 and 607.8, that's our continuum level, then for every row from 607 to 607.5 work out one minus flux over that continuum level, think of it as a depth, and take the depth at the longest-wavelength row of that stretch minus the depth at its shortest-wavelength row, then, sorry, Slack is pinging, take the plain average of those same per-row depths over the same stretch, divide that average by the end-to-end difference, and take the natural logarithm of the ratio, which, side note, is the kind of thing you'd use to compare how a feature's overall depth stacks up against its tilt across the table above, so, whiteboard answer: -0.1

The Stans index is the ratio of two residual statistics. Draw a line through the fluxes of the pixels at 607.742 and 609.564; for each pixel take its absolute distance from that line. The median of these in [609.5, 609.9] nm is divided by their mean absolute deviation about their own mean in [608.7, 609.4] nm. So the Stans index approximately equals 2.30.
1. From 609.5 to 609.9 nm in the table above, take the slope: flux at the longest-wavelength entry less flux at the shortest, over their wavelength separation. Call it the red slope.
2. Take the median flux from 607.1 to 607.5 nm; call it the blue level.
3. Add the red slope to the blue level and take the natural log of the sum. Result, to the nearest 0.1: -0.6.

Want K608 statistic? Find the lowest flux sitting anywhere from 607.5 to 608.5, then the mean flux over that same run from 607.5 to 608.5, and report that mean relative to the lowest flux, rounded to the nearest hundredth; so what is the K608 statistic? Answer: 1.09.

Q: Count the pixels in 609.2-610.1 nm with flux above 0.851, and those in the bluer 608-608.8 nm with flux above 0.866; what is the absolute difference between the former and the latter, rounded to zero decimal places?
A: 4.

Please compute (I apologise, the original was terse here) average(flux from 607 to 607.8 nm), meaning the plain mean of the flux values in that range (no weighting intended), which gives 0.868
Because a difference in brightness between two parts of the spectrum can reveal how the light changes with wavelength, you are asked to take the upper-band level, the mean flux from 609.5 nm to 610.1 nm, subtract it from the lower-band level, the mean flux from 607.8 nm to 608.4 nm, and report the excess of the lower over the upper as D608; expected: -0.05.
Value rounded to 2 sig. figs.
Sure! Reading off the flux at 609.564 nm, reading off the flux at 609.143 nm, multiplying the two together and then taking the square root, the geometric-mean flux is 0.90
